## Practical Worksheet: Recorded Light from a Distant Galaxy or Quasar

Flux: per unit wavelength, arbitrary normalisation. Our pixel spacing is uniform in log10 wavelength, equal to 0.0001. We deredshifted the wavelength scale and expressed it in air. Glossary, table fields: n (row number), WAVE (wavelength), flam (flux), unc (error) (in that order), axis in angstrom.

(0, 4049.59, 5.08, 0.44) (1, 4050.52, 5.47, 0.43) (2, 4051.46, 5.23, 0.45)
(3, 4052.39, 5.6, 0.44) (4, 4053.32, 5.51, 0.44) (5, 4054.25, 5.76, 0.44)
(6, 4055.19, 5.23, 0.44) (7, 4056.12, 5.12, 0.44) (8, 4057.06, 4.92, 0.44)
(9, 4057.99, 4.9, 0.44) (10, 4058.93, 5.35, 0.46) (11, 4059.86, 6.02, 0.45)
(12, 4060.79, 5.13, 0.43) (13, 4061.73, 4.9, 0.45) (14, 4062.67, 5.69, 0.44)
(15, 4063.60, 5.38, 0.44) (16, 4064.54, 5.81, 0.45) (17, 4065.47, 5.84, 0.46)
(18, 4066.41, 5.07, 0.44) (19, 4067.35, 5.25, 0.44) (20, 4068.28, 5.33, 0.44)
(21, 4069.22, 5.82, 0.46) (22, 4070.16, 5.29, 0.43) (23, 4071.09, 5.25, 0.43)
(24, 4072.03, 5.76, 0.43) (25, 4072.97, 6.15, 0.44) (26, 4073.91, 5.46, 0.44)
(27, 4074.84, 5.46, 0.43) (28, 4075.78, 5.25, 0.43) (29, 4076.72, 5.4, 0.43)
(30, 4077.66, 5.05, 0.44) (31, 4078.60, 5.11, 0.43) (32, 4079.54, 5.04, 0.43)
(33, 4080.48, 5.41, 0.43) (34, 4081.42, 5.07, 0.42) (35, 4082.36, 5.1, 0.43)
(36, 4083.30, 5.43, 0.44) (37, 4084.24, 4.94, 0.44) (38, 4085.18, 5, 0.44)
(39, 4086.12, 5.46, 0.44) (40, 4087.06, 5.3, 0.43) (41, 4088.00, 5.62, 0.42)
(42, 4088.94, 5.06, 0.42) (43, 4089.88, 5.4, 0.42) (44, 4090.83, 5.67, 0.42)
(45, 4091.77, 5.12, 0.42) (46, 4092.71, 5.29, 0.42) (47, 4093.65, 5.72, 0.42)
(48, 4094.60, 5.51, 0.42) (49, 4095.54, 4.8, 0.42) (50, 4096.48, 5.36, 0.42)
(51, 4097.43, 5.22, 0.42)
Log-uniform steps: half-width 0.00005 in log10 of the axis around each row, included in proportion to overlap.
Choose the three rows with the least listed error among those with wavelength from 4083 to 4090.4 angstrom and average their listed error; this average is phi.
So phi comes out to 0.420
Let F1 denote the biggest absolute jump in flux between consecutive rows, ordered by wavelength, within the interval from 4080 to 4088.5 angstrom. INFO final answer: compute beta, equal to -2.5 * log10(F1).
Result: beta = 0.77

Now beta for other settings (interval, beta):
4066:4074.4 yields 0.40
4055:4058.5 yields 1.75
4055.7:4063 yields 0.13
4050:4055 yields 1.08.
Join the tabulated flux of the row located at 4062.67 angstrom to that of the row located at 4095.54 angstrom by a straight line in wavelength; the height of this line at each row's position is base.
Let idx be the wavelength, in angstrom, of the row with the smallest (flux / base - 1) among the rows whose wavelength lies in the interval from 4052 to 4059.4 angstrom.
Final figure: 4057.06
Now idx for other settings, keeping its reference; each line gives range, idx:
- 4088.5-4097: 4095.54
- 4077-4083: 4077.66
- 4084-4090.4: 4084.24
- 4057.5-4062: 4057.99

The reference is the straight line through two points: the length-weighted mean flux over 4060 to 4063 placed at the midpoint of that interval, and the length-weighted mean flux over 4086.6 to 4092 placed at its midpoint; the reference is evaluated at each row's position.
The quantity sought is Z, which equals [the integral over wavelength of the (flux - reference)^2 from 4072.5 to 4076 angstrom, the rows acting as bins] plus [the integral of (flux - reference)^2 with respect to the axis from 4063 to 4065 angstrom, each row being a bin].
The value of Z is 0.93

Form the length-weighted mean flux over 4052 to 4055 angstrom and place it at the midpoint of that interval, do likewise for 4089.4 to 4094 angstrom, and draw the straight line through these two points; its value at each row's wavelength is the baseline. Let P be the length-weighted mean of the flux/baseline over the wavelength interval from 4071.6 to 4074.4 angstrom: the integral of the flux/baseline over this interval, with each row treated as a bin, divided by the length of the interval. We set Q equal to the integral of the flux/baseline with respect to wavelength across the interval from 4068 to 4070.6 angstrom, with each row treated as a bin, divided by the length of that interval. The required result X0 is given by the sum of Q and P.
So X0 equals 2.04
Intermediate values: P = 1.05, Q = 0.99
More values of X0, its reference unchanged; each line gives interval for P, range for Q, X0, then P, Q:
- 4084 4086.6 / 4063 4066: 1.97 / 0.94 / 1.02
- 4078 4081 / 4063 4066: 1.97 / 0.94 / 1.02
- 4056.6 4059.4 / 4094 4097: 1.88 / 0.91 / 0.97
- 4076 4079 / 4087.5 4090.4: 1.93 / 0.94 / 0.98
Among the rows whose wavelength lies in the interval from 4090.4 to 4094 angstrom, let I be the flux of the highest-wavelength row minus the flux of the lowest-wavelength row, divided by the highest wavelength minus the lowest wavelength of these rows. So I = 0.02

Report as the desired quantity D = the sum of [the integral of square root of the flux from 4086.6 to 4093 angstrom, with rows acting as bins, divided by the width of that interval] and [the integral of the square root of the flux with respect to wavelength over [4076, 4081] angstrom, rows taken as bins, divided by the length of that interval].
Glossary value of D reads 4.59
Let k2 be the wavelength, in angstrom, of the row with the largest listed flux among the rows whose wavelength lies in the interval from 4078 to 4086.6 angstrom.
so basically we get 4086.12 angstrom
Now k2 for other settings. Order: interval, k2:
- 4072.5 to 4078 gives 4072.97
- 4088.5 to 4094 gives 4093.65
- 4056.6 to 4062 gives 4059.86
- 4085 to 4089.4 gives 4088.00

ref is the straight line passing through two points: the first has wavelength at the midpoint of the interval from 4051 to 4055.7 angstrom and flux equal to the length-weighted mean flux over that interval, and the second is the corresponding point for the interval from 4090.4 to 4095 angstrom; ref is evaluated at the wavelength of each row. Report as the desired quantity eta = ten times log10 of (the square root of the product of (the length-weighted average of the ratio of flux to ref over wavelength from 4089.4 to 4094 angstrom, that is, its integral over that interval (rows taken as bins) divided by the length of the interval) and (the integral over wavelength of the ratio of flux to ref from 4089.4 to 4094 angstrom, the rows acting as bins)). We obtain 3.29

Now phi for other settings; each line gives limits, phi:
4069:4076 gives 0.430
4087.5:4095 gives 0.420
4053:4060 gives 0.440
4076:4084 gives 0.427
